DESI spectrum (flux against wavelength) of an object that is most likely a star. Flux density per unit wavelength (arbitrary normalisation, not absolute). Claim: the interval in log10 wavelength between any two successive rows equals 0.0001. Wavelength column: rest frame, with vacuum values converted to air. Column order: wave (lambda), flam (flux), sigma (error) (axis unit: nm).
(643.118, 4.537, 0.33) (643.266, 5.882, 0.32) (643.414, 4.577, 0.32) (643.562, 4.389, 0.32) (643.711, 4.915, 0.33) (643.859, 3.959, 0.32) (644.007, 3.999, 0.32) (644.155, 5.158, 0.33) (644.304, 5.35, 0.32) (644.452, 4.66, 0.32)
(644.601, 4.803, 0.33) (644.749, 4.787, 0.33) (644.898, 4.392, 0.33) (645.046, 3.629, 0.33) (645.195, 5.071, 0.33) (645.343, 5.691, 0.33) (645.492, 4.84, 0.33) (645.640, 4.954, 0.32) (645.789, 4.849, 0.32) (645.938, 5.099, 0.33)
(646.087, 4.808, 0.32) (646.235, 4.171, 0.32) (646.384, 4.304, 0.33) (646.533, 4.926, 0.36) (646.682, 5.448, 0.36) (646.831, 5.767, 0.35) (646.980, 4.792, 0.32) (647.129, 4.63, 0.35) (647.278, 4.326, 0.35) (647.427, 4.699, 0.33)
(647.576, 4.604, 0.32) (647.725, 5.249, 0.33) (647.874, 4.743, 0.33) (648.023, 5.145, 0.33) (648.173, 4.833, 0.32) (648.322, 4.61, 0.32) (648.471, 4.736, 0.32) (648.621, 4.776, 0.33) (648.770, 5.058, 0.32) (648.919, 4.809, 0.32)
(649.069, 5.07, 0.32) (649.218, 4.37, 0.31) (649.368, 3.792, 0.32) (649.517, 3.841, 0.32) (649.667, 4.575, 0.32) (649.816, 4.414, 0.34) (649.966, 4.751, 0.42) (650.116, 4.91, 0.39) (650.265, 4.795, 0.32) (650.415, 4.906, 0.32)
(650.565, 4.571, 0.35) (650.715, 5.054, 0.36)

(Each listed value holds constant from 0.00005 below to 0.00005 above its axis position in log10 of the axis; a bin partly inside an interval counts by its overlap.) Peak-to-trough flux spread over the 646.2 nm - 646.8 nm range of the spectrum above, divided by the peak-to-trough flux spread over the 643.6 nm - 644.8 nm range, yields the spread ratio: 0.9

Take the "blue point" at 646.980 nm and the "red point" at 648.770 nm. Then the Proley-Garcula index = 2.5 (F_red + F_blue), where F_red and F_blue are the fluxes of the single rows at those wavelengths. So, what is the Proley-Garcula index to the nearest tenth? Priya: 24.6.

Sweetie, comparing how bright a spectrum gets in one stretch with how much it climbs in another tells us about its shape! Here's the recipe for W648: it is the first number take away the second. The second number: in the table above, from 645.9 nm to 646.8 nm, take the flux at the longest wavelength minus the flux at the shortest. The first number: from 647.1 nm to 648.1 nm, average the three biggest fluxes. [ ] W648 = 4.70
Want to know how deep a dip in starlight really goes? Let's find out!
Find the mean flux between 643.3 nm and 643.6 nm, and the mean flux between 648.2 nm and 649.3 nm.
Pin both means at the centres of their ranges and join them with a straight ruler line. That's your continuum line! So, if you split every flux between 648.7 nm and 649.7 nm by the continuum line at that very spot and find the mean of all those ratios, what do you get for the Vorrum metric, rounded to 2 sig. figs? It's 0.94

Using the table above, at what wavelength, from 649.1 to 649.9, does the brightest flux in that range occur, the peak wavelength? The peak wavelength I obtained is 649.667 nm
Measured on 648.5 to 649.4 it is 649.069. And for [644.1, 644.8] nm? 644.304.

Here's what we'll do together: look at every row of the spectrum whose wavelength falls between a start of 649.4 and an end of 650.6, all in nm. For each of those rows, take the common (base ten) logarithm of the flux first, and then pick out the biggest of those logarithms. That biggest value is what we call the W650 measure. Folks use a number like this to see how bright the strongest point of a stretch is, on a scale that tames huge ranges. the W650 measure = 0.691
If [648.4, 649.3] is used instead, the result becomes 0.705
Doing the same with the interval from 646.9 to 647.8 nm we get 0.720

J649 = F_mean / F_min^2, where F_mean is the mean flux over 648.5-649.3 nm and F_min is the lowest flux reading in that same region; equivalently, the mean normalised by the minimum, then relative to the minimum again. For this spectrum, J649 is 0.25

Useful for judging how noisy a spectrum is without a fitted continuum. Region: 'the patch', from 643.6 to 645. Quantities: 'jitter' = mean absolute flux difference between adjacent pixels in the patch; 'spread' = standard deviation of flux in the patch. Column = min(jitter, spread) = 0.45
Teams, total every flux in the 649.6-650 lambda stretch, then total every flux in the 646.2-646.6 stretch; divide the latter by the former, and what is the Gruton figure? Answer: 0.98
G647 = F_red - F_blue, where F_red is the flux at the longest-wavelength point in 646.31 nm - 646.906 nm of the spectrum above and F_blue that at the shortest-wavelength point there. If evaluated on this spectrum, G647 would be 1.5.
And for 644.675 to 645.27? 0.3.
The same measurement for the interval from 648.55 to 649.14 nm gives 0.3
